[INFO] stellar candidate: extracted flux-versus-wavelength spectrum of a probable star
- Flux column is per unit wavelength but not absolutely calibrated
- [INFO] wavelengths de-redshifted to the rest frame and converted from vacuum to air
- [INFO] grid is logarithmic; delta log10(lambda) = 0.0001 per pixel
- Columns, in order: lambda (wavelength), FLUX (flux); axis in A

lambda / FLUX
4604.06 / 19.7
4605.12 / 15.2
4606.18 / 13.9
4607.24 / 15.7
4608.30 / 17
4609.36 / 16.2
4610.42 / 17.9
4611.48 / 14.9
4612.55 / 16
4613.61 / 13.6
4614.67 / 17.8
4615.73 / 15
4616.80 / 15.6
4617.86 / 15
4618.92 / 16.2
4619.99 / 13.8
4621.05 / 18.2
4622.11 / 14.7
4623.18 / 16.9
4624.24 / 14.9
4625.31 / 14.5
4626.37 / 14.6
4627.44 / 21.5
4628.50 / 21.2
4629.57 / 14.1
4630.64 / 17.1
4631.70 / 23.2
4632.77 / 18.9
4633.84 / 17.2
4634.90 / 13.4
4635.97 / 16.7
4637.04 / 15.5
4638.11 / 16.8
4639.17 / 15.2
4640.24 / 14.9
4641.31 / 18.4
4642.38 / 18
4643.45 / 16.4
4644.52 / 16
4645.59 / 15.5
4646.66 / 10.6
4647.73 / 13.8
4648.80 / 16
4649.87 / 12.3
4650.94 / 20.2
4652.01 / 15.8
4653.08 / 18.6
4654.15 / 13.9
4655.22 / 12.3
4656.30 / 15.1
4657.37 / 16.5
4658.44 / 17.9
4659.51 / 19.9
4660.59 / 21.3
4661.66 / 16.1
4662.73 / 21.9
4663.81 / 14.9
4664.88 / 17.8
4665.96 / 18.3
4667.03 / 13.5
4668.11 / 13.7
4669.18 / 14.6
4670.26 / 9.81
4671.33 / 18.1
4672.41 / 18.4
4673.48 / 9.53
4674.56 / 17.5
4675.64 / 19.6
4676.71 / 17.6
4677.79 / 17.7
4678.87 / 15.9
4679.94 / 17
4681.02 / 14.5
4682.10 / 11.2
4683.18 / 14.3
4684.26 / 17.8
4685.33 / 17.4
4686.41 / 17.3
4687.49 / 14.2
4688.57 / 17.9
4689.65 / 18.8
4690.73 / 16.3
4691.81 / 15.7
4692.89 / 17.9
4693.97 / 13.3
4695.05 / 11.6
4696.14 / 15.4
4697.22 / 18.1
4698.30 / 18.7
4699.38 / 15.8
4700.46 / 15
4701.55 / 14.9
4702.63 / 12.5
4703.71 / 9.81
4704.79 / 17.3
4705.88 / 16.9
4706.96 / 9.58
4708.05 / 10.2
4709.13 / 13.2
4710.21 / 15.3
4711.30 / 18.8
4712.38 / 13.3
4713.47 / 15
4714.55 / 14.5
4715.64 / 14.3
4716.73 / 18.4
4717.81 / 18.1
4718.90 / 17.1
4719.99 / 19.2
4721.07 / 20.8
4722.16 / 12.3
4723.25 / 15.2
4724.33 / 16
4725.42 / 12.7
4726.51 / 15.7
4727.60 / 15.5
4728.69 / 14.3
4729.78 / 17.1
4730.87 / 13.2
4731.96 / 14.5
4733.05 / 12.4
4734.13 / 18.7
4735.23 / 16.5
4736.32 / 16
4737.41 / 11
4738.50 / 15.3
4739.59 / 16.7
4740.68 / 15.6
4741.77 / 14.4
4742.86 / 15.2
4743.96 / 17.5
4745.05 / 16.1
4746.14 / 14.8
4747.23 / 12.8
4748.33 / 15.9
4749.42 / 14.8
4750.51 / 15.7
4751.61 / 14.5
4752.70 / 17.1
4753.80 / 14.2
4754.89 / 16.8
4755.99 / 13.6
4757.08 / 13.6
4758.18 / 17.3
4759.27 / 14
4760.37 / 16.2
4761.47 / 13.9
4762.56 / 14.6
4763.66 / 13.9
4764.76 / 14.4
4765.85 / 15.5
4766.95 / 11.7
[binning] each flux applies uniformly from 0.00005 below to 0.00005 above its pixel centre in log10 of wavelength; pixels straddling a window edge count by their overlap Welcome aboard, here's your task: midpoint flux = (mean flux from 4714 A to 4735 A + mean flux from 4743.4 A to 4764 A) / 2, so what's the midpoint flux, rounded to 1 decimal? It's 15.5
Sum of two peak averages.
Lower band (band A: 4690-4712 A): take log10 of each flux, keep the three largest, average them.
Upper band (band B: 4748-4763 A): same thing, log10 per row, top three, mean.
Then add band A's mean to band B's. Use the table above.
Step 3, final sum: 2.50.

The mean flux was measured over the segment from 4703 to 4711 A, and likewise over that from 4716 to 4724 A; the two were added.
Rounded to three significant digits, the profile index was 30.5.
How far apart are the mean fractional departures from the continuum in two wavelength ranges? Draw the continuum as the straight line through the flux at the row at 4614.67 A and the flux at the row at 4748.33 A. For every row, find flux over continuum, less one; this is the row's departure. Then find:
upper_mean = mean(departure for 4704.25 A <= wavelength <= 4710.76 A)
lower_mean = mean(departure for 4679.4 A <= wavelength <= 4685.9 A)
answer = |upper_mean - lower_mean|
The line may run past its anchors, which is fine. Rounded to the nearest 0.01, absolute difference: 0.08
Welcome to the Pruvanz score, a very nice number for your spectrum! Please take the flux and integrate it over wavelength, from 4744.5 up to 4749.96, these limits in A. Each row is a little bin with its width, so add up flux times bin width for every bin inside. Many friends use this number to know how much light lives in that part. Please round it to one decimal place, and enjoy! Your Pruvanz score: 81.3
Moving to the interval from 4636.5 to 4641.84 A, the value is 86.3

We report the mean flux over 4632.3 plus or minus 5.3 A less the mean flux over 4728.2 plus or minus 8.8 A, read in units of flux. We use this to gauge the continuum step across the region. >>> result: 2.2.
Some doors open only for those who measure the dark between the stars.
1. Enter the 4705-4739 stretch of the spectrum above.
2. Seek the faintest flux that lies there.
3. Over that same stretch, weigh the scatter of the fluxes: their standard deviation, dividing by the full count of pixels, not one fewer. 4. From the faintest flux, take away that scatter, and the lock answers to 6.9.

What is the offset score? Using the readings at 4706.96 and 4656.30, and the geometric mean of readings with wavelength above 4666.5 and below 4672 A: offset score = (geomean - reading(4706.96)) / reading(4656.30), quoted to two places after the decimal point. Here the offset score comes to 0.27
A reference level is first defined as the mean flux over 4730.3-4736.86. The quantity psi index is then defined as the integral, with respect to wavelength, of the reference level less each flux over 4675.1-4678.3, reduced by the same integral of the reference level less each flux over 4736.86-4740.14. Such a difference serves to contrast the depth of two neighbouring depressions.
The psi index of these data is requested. -13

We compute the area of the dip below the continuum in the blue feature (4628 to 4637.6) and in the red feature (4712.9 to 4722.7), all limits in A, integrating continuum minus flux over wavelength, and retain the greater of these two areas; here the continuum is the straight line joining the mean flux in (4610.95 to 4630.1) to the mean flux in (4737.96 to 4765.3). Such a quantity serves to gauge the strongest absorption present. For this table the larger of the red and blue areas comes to -12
